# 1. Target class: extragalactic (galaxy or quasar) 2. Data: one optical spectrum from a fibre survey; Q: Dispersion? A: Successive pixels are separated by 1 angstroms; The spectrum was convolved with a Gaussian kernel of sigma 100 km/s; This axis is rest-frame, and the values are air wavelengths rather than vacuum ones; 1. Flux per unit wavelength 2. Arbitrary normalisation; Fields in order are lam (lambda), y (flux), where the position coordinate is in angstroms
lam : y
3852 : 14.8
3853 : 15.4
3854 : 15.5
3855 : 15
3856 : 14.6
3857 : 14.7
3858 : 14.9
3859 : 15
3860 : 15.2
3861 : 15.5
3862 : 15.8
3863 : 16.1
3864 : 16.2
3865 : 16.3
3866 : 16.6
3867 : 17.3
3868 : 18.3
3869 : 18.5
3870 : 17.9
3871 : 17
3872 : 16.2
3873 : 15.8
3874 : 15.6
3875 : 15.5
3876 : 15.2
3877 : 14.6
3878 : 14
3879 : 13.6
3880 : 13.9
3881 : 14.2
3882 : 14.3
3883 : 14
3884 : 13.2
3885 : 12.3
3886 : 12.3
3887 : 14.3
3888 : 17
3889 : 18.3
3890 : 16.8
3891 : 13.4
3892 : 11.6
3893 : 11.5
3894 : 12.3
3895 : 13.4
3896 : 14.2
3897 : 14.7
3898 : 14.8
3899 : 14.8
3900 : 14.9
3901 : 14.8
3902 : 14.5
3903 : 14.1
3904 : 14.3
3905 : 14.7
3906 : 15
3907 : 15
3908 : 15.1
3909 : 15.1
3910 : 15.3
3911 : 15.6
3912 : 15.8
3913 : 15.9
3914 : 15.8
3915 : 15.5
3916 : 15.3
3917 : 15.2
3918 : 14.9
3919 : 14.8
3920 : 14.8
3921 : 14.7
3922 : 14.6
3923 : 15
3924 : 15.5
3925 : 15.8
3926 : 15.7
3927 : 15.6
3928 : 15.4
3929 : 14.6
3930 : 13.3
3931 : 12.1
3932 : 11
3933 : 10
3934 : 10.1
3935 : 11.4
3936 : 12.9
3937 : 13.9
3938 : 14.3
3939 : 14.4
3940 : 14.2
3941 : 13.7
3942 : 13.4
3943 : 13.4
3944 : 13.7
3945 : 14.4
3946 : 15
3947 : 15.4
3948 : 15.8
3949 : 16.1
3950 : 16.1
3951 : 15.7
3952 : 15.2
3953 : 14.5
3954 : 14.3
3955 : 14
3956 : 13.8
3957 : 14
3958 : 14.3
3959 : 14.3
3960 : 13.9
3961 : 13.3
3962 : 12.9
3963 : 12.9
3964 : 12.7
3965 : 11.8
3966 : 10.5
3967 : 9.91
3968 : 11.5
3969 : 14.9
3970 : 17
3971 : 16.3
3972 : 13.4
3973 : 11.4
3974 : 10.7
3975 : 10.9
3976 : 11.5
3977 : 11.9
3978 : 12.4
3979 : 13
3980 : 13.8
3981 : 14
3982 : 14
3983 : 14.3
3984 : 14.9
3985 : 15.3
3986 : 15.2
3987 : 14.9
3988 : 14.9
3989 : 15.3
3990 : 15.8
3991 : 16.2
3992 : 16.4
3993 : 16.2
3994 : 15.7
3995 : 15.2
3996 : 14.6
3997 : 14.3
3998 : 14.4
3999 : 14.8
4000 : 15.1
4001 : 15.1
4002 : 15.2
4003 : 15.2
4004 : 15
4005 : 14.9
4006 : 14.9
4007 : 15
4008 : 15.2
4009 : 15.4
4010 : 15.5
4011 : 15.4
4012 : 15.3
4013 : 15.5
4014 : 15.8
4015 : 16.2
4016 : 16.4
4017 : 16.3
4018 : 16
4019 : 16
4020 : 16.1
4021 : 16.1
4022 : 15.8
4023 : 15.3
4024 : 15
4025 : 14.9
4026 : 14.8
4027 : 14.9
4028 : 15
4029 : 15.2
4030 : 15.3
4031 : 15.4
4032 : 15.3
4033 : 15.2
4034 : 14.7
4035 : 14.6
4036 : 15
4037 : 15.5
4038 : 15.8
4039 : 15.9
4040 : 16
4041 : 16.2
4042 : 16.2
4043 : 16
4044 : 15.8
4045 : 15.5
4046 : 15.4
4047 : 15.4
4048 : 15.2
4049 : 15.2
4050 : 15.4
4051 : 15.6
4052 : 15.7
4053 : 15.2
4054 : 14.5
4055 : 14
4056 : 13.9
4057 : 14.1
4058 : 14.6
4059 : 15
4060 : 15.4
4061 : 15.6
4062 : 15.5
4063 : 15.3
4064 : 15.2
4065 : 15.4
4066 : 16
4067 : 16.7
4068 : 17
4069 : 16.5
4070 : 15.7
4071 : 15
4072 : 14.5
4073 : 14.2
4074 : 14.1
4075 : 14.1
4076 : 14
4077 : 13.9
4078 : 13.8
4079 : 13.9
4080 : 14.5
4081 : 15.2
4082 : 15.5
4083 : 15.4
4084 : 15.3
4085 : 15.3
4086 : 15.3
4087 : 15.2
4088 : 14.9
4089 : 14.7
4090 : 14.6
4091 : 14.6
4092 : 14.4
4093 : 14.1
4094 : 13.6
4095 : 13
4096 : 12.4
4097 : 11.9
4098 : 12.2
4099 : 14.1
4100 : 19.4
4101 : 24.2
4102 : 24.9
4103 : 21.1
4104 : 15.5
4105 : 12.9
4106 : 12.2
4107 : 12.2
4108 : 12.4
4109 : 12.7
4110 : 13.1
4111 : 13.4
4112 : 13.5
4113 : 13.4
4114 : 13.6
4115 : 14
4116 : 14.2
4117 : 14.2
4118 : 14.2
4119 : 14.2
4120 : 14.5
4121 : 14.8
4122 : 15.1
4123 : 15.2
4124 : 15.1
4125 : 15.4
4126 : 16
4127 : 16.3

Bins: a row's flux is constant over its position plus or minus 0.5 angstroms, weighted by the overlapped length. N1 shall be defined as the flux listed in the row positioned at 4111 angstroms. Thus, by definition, 13.4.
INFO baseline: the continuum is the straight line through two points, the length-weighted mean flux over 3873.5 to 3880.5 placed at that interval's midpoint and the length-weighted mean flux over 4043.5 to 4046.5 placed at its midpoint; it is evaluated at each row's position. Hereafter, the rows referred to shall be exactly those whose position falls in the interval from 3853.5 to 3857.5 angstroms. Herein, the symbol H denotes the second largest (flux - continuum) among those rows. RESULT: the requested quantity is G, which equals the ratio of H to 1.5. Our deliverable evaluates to 0.3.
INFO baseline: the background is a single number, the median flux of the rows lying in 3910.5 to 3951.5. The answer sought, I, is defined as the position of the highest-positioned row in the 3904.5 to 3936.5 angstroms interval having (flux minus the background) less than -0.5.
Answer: 3936 angstroms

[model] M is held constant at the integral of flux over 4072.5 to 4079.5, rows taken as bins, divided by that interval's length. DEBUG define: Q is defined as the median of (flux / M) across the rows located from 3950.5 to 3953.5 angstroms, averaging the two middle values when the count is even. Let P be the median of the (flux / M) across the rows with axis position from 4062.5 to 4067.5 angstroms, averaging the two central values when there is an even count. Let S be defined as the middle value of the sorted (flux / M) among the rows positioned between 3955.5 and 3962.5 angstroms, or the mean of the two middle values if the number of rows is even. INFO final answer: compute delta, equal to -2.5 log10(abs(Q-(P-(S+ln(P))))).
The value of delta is -0.08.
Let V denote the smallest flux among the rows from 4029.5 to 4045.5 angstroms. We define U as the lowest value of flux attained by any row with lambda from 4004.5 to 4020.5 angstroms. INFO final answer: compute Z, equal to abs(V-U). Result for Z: 0.3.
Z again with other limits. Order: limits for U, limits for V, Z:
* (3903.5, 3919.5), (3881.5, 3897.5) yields 2.8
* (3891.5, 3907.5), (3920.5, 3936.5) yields 1.5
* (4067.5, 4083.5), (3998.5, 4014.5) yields 1.0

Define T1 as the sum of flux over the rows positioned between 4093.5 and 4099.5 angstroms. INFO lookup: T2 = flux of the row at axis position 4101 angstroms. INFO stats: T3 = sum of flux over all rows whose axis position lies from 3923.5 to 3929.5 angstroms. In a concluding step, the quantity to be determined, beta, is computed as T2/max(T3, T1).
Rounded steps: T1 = 77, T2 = 24.2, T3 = 93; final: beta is 0.261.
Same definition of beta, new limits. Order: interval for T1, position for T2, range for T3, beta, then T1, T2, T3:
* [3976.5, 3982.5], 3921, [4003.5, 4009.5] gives 0.163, 79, 14.7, 90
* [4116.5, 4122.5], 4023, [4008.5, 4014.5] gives 0.165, 87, 15.3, 93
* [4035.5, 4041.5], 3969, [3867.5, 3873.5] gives 0.144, 94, 14.9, 104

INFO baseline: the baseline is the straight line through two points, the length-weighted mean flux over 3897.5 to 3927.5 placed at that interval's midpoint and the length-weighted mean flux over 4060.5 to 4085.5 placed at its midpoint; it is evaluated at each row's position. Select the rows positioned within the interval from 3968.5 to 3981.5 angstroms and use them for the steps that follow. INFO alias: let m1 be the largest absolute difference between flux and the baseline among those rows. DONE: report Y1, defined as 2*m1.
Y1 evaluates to 8.8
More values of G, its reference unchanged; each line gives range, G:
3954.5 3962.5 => -0.5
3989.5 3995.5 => 0.6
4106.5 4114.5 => -1.6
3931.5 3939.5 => -0.4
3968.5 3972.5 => 0.8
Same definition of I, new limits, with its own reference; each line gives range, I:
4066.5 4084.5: 4079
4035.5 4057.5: 4057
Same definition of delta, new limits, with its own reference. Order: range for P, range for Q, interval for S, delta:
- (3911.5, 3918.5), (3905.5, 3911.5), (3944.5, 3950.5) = -0.19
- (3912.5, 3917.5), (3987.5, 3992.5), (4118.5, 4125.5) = -0.20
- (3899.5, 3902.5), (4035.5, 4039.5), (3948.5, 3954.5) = -0.22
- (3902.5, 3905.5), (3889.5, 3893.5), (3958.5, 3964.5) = 0.20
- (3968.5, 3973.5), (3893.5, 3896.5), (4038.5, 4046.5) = -0.10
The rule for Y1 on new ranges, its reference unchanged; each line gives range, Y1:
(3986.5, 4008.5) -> 2.6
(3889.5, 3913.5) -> 7.2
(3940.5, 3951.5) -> 3.4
